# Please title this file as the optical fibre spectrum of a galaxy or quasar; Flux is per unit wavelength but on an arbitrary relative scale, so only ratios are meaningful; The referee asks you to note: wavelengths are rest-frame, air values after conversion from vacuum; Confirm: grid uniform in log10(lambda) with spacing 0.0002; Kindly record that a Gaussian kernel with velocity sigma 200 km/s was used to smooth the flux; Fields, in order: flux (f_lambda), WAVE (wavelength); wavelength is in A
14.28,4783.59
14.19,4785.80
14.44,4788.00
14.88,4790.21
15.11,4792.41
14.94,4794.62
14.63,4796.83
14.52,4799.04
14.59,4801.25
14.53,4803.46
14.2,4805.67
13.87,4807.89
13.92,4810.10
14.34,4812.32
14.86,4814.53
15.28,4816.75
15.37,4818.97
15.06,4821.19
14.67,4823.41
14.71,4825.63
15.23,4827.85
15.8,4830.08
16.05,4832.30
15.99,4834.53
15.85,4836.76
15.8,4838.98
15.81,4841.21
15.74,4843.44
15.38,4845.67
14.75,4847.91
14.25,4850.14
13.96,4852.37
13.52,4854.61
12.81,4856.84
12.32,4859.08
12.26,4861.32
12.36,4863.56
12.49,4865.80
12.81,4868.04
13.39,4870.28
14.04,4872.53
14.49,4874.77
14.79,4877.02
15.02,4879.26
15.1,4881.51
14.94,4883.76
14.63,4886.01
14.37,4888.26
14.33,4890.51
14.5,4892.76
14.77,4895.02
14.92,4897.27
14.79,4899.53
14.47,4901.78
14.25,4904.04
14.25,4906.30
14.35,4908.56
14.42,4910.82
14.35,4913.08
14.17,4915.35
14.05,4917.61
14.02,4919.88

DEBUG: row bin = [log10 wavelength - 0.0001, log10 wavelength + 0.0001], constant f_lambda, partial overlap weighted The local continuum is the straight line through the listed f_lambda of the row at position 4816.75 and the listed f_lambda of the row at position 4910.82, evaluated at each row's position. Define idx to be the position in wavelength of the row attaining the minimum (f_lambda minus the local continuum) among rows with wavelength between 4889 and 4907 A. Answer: 4890.51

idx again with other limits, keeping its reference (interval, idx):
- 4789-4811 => 4807.89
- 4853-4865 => 4861.32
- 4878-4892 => 4890.51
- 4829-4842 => 4830.08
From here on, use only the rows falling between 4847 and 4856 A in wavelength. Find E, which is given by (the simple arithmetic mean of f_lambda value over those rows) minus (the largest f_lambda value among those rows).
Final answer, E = -0.63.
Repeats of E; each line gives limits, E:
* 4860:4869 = -0.33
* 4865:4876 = -1.05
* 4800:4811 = -0.37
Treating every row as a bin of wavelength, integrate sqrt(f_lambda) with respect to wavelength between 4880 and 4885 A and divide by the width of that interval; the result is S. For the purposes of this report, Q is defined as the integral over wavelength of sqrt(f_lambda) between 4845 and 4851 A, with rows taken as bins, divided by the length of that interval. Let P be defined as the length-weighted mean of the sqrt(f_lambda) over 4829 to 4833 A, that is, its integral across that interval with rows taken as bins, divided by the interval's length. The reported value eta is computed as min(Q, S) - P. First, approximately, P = 3.994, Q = 3.84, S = 3.87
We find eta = -0.15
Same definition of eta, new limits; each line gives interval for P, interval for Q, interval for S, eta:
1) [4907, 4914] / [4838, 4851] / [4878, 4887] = 0.07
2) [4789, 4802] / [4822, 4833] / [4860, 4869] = -0.31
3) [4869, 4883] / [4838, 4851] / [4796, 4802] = 0.02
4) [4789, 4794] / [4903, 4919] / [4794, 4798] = -0.09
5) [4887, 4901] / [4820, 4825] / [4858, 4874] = -0.24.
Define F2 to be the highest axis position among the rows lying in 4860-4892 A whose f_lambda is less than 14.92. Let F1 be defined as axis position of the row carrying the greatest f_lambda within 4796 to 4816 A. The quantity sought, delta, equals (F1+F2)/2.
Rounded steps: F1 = 4814.53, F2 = 4890.51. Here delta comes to 4852.5 A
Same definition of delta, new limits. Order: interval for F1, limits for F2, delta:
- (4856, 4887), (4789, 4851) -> 4865.8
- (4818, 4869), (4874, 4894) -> 4862.5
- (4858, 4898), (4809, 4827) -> 4853.6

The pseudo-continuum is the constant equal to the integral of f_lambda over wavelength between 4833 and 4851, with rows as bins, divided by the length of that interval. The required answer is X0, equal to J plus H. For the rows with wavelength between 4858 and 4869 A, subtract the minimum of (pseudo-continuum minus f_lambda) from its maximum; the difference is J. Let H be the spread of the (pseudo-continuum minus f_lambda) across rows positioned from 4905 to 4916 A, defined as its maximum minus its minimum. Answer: 0.8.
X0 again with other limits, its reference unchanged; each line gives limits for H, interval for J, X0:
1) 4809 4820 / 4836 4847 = 1.9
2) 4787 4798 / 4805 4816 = 1.7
